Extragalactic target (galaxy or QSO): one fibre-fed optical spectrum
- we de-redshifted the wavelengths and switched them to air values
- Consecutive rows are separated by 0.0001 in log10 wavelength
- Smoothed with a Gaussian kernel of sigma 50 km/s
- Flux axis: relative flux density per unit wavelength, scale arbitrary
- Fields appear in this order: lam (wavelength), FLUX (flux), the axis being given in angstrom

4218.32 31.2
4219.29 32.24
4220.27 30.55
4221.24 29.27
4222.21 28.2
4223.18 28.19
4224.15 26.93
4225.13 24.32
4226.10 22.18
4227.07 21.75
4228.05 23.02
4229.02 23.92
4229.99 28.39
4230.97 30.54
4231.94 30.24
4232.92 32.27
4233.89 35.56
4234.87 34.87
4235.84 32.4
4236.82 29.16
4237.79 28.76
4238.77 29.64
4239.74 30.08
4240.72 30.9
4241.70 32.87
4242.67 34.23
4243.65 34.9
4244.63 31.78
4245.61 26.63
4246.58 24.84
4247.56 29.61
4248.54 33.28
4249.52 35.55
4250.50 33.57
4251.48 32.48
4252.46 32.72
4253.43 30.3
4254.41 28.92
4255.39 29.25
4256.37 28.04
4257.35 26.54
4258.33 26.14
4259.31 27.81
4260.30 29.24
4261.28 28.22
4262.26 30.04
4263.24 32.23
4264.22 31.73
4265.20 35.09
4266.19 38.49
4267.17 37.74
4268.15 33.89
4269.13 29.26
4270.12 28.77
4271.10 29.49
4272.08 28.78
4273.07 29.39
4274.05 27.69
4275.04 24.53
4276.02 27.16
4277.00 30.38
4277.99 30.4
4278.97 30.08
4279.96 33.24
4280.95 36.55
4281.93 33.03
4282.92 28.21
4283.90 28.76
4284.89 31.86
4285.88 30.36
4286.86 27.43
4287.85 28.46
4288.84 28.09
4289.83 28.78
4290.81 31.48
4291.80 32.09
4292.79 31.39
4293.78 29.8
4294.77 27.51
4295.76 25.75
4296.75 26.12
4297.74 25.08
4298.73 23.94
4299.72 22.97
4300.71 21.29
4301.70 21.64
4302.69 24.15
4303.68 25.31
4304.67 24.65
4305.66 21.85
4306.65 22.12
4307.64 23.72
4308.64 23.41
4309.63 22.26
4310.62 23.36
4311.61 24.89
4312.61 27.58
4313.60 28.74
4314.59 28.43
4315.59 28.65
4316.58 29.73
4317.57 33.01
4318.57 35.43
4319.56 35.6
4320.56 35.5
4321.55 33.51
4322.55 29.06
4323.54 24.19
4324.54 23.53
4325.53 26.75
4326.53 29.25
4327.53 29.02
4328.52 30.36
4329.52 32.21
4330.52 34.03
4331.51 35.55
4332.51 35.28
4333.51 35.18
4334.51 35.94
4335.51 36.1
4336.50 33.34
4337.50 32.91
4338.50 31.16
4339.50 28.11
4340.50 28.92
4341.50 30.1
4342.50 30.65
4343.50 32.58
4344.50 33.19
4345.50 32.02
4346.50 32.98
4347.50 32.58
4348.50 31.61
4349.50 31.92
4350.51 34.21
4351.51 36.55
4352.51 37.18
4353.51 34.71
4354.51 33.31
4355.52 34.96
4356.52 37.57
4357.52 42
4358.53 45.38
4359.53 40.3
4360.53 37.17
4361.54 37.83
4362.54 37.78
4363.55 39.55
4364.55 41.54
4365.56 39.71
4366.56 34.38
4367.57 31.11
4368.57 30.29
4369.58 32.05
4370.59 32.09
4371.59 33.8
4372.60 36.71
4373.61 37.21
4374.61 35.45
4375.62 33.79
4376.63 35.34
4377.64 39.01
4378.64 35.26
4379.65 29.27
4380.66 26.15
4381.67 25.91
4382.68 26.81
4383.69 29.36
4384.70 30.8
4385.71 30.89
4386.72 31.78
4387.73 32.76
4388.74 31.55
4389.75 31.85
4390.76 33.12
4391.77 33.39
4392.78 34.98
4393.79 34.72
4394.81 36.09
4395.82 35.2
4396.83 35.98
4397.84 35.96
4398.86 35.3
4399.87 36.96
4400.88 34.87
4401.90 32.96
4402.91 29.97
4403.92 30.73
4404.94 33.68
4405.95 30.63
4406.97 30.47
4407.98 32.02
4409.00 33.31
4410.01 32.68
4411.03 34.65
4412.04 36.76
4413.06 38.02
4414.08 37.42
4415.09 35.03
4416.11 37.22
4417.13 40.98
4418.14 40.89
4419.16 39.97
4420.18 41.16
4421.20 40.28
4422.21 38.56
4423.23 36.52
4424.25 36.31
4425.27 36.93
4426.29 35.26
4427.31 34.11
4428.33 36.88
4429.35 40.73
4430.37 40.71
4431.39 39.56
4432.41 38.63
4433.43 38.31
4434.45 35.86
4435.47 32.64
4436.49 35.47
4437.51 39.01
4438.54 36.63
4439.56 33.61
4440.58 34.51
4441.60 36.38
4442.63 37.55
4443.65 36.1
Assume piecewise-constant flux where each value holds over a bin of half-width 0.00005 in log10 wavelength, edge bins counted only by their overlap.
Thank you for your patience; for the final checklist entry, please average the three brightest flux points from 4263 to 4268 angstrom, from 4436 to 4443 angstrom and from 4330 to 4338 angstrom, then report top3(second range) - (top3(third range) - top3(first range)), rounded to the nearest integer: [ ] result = 39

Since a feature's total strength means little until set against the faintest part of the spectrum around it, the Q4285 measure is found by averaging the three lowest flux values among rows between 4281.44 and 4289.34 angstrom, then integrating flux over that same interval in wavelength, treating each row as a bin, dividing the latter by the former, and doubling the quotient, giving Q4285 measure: 16.7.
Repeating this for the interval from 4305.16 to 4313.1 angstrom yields 17.0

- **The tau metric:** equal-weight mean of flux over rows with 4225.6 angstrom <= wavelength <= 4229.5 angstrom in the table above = 23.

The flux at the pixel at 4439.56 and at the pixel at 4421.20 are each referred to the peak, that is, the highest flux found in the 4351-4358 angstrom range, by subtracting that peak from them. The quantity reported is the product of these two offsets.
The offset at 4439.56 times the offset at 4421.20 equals 14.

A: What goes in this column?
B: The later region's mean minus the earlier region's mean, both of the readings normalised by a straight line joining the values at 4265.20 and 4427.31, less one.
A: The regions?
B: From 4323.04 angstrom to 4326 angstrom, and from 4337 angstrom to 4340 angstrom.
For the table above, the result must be 0.17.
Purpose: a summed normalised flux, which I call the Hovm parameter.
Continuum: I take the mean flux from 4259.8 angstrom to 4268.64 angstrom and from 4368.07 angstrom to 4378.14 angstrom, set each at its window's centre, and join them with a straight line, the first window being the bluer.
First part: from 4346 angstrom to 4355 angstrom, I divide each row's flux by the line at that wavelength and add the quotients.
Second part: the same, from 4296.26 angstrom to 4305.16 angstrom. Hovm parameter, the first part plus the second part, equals 15.3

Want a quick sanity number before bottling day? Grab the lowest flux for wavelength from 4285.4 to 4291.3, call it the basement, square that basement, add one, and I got 753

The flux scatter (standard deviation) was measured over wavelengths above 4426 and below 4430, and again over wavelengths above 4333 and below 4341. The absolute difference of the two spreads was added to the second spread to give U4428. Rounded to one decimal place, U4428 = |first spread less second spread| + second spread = 3.3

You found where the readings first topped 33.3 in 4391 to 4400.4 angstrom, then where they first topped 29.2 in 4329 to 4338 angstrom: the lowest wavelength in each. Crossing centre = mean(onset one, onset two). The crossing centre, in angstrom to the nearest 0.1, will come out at 4360.6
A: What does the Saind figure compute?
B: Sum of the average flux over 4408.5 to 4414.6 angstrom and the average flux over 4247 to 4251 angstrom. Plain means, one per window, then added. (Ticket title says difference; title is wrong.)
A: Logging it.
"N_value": 68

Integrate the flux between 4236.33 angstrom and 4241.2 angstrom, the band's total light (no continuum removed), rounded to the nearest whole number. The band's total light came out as 145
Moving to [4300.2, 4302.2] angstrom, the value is 43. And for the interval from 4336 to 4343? 215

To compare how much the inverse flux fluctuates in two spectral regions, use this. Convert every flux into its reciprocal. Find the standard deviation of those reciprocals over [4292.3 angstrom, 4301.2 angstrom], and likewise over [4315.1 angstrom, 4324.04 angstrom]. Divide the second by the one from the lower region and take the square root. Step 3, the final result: 0.96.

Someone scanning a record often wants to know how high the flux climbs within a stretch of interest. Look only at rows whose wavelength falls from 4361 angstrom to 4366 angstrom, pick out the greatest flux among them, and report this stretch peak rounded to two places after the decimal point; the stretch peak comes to 41.54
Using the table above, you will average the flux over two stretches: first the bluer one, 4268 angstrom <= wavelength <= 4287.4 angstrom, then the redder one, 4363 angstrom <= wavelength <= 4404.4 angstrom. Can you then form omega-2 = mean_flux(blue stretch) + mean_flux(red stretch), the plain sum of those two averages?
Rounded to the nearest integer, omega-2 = 63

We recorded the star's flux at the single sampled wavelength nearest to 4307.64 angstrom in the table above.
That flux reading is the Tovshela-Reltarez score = 23.72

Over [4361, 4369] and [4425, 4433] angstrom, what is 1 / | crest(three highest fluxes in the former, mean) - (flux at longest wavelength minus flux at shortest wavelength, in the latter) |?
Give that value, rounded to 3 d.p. 0.026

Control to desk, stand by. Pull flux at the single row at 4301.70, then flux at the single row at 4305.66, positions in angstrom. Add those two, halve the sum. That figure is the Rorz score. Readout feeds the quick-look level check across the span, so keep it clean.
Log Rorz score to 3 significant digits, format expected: 21.7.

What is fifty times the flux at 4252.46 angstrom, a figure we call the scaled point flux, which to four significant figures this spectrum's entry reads 1636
